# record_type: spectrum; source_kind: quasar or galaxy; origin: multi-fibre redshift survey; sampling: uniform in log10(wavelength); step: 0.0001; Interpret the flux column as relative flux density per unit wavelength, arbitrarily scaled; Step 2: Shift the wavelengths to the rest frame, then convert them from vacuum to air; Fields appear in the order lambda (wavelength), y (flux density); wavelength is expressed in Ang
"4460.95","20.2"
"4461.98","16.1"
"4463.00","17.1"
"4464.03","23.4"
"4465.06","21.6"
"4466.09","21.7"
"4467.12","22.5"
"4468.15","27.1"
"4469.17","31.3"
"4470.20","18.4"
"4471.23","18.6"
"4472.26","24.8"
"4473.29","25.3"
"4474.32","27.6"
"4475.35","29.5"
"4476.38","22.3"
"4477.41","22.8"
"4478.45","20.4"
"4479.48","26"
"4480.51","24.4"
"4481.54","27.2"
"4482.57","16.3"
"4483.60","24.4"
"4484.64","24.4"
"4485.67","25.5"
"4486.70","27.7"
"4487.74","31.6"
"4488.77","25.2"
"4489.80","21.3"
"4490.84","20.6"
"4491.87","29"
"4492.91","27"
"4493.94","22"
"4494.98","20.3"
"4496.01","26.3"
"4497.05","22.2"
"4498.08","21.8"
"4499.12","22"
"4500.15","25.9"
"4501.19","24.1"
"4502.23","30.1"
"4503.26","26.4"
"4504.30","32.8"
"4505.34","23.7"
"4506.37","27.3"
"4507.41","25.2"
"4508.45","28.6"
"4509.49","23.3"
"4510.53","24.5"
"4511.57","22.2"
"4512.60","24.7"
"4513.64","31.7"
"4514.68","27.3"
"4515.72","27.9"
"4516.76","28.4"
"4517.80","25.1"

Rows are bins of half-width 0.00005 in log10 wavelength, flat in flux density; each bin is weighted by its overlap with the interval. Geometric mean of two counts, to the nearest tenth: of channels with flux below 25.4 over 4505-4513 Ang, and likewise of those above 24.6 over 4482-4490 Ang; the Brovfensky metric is 4.9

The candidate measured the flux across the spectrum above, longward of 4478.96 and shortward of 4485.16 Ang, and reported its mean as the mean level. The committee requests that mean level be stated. 23.8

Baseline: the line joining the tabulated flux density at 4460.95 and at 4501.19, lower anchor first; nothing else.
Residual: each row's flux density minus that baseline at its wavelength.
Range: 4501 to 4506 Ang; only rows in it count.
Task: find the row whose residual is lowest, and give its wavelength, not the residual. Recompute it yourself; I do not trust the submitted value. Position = 4505.34 Ang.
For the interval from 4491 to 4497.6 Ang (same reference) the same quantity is 4494.98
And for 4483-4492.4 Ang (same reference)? 4490.84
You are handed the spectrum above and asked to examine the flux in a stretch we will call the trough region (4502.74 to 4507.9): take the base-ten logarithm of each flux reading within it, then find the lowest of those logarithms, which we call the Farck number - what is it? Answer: 1.37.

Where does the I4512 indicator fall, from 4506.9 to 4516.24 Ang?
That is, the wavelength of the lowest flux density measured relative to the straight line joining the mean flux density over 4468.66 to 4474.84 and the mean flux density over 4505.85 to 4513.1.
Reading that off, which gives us 4511.57 Ang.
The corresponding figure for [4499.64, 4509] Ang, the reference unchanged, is 4505.34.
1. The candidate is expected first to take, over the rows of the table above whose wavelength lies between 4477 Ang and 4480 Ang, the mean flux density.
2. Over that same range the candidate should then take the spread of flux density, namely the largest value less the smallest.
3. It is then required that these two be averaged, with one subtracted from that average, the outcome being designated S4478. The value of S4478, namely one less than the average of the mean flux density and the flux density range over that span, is 13.3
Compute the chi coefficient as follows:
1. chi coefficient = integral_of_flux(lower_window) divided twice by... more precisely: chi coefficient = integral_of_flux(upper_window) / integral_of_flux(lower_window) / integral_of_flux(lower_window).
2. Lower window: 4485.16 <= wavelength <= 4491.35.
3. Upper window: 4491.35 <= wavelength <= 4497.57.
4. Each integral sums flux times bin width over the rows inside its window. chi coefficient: 0.0062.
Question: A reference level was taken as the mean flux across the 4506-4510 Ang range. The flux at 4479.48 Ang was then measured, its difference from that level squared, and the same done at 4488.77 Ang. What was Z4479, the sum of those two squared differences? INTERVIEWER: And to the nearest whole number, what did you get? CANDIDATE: 1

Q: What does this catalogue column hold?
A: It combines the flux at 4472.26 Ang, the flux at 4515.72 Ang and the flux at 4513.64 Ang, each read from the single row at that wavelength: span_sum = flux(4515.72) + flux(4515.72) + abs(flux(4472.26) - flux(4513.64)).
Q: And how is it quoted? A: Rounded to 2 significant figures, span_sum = 63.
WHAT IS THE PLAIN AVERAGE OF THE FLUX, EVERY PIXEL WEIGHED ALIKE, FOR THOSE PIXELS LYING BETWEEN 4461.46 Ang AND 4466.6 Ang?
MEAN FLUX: 20.0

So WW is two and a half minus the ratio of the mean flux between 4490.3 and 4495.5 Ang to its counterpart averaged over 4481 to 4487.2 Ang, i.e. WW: 1.52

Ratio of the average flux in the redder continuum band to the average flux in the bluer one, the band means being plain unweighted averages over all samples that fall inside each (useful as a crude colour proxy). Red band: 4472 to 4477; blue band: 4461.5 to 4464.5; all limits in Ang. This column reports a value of 1.37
